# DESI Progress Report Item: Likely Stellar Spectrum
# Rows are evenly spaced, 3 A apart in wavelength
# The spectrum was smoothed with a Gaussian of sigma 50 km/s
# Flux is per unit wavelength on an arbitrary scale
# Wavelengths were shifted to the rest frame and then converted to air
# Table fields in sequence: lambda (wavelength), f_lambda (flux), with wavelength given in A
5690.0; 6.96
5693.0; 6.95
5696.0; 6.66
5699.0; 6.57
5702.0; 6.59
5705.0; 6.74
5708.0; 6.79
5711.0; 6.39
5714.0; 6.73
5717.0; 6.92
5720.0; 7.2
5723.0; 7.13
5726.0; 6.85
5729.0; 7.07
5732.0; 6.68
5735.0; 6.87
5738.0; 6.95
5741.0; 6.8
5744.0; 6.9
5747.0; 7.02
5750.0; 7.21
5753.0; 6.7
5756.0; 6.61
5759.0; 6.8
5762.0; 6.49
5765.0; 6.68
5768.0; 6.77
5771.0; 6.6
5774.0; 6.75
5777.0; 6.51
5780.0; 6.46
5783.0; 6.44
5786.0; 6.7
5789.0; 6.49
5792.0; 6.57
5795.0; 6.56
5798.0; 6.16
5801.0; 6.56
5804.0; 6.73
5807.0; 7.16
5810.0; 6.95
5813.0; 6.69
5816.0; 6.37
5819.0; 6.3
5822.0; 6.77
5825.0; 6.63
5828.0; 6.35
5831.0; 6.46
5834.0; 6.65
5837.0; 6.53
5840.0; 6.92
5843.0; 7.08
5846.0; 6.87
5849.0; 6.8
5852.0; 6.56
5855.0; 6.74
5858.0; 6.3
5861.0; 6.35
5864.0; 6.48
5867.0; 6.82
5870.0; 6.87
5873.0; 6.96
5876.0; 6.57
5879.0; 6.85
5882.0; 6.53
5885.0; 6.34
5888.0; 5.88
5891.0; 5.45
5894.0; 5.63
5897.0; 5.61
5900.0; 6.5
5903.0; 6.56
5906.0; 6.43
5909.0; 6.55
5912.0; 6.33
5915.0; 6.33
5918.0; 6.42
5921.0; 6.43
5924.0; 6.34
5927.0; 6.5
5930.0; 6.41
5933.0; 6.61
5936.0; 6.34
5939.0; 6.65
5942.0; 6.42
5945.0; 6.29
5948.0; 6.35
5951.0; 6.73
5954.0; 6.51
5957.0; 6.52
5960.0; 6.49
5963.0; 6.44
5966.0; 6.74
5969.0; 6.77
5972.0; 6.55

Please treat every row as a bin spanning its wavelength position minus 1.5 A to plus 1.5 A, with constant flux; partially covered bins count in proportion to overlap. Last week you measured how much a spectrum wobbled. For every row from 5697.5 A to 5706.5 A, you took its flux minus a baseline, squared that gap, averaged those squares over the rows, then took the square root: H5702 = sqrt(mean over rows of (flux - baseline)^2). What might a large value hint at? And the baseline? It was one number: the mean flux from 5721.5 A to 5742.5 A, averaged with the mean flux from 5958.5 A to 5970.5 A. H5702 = 0.15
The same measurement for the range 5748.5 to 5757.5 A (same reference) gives 0.28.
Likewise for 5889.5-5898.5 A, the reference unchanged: 1.20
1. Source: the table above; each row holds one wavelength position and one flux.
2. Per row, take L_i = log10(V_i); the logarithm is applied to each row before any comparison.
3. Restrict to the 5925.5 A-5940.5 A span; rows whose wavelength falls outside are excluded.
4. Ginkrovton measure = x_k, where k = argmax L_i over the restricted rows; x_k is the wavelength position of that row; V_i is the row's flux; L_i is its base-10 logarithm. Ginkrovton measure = 5939.0 A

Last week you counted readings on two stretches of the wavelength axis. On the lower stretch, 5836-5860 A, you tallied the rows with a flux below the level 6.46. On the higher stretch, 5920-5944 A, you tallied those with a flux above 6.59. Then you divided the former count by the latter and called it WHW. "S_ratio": 0.50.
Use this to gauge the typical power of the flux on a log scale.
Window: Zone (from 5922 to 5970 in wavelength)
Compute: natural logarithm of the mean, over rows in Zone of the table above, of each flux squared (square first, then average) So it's 3.75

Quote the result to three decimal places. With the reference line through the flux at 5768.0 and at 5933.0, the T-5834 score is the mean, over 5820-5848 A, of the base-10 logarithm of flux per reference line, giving -0.001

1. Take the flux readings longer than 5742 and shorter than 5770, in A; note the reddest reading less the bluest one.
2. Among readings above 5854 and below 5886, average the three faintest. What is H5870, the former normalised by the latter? -0.021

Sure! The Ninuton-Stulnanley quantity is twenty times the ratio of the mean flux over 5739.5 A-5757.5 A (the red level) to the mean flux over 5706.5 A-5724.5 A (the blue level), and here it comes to 20.0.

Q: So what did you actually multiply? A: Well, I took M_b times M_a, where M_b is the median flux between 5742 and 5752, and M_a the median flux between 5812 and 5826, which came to 46.5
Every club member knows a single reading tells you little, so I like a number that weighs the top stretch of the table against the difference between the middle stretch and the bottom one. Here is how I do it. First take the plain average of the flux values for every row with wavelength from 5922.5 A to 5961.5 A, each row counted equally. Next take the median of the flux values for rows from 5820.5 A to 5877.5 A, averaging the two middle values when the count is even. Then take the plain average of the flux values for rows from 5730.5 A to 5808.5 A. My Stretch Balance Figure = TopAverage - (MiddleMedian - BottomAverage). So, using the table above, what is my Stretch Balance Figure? 6.52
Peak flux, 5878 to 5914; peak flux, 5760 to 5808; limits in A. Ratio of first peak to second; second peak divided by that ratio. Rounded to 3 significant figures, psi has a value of 7.48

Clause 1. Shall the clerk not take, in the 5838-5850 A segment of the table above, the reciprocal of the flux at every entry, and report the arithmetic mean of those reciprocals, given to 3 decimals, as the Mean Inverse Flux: 0.145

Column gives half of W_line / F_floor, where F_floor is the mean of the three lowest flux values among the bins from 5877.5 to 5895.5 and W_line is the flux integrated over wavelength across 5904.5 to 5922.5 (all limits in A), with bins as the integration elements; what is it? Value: 10.2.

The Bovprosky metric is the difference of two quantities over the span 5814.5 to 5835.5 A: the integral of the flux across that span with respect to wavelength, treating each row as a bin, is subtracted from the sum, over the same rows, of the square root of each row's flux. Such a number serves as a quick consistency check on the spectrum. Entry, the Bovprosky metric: -118.7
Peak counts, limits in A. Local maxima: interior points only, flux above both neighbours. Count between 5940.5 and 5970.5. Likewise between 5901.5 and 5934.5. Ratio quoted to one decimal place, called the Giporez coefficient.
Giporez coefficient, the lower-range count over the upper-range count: 1.5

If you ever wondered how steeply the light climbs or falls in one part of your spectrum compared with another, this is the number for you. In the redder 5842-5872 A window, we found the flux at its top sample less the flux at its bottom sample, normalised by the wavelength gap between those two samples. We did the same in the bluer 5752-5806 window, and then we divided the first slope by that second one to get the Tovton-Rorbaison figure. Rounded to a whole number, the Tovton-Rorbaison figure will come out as -13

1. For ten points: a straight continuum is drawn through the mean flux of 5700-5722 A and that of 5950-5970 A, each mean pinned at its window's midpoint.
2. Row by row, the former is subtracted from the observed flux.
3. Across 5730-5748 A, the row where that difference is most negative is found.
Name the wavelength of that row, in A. 5732.0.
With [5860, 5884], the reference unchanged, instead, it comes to 5861.0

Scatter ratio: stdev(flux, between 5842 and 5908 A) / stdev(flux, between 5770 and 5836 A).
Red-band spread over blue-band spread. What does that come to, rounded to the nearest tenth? 2.1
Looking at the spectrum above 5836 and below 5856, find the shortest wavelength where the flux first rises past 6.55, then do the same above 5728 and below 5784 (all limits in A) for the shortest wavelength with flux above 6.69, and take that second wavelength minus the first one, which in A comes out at -111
